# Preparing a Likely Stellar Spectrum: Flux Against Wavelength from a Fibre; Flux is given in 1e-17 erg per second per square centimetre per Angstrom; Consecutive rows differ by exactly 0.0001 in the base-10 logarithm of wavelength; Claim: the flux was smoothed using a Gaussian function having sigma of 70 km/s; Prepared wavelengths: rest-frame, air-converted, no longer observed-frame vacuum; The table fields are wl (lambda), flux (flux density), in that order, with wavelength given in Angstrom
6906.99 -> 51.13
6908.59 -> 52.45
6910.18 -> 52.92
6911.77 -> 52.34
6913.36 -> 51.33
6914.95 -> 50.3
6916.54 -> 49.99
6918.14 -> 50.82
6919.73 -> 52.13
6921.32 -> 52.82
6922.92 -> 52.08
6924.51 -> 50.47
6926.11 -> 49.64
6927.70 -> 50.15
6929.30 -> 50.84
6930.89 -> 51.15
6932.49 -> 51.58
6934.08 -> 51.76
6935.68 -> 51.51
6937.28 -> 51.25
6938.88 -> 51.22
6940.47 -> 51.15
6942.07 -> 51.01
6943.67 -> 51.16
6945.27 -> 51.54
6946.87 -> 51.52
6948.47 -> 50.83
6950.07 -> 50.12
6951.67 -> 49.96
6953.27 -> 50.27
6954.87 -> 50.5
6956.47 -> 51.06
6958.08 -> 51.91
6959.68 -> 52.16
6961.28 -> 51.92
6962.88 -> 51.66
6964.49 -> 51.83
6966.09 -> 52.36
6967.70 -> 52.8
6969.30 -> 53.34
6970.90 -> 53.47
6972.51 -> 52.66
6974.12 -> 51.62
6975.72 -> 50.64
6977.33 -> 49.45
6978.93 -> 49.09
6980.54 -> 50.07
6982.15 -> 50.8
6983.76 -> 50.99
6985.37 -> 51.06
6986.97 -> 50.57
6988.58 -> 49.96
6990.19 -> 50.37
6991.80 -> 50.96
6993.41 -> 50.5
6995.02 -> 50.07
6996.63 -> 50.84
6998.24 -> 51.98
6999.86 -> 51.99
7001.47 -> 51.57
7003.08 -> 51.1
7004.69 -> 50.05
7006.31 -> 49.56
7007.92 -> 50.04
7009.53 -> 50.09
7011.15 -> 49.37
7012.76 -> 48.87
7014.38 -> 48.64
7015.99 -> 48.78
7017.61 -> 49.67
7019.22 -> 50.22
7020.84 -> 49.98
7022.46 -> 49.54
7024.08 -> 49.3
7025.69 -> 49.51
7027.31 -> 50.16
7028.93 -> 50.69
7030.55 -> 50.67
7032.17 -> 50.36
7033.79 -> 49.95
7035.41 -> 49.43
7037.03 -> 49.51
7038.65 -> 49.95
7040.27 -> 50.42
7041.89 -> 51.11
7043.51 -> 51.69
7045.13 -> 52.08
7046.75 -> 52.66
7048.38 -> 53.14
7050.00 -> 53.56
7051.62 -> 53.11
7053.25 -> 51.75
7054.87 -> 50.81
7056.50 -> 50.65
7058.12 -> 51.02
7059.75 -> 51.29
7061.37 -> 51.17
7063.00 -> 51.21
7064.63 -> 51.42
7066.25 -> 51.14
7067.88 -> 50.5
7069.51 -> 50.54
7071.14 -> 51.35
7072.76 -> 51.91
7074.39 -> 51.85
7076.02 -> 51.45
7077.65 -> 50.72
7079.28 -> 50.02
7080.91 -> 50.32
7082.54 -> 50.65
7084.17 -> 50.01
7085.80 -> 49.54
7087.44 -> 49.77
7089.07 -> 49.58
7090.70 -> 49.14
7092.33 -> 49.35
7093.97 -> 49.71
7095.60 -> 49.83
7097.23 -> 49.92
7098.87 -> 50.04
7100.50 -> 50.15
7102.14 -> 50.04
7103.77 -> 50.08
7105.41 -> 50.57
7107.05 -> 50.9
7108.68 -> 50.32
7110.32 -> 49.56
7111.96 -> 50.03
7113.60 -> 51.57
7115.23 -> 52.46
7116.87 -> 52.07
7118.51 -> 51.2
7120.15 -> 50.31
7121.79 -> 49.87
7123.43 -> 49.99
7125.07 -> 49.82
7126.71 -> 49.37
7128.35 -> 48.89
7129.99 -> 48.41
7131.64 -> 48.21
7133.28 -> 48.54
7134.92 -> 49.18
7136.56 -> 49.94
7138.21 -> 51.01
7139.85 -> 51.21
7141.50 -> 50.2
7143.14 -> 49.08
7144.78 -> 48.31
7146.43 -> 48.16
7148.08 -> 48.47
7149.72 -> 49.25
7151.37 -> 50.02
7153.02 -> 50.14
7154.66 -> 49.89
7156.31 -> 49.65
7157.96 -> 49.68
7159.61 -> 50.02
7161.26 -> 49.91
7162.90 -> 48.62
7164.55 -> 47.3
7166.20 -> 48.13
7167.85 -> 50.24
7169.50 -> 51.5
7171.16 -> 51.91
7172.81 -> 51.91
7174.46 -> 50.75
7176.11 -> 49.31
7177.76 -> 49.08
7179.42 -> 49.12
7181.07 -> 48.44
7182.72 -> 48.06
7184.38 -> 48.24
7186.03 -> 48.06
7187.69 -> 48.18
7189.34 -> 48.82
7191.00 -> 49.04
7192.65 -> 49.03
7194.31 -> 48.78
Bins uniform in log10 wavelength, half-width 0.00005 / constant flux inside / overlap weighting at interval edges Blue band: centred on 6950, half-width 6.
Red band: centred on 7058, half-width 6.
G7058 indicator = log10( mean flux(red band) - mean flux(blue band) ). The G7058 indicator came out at -0.35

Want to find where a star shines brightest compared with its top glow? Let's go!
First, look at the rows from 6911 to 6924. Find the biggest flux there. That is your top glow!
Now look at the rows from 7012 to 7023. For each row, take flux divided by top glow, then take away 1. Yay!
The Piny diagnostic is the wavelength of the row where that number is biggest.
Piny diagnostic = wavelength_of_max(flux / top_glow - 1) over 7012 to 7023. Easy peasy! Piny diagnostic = 7019.22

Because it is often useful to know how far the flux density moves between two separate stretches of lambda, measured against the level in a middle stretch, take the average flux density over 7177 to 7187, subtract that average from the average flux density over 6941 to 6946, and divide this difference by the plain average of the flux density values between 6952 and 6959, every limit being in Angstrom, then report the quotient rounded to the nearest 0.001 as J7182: 0.054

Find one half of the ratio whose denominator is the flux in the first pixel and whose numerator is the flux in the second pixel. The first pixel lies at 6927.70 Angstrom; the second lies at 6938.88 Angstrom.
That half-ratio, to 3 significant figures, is 0.511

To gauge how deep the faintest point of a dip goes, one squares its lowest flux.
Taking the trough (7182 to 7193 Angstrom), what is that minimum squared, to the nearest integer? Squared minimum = 2310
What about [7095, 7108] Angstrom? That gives 2483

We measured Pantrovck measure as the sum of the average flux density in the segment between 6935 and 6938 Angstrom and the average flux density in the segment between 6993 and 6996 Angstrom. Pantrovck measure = 102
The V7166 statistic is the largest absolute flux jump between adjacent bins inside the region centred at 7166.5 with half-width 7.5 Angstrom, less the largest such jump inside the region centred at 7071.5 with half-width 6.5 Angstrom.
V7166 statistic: 1.3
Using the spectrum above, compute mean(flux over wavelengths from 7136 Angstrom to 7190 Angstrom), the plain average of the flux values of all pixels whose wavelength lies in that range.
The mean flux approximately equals 49.5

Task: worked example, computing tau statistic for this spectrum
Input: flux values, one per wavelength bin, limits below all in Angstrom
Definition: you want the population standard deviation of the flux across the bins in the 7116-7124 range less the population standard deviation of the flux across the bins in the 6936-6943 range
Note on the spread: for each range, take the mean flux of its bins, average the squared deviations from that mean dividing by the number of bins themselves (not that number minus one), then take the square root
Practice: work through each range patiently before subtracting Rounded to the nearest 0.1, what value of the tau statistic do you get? 0.7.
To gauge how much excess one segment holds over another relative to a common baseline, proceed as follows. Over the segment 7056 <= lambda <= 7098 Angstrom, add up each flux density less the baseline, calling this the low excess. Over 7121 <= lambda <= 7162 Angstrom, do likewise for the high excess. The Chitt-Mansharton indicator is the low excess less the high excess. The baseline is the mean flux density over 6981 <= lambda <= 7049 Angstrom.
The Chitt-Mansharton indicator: 26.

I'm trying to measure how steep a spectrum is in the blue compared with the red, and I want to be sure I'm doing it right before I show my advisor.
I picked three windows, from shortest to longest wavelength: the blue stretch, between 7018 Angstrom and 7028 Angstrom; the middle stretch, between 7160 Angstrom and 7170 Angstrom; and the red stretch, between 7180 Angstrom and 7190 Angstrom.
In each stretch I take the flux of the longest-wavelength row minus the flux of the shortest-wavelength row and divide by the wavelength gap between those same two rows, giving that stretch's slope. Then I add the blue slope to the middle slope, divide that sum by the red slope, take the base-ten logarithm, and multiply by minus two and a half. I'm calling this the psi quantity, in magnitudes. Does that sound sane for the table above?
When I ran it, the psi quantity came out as -1.5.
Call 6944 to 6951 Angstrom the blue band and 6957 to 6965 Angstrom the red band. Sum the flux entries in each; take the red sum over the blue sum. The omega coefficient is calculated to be 1.3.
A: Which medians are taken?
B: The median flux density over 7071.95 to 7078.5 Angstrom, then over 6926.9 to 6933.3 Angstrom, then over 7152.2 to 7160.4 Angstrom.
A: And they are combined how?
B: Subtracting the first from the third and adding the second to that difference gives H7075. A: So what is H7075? 49.2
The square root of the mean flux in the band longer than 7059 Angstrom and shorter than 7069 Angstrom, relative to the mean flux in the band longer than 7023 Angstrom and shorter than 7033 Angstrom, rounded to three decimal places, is 0.143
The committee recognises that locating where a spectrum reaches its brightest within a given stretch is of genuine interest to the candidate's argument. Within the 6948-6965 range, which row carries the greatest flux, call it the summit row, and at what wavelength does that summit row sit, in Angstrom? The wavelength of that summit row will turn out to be 6959.68 Angstrom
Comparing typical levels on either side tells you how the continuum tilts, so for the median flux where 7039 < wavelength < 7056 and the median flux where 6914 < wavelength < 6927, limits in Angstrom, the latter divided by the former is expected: 0.98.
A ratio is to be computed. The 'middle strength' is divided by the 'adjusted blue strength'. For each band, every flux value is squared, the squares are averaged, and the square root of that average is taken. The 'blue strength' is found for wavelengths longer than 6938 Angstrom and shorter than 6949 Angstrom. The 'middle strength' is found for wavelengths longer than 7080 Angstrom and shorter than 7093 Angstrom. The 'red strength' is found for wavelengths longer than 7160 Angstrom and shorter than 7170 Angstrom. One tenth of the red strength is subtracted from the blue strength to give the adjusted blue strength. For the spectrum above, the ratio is 1.08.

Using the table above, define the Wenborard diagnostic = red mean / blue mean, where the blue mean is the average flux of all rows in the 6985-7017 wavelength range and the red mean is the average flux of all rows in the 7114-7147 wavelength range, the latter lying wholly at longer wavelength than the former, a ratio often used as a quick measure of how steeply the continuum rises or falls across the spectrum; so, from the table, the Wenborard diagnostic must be 0.99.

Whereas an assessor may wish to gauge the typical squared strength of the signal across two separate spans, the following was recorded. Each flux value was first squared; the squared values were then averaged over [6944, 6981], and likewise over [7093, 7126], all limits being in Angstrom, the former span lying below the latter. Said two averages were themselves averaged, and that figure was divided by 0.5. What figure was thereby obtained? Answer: 5180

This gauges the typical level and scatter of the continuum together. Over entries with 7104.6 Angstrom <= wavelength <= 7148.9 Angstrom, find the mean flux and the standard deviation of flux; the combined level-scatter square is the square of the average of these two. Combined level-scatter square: 653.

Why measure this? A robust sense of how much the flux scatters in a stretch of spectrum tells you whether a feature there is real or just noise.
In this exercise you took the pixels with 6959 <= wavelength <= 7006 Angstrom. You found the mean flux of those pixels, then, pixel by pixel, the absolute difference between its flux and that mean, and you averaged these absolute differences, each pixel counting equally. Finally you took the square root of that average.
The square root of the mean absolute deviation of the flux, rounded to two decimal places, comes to 0.96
